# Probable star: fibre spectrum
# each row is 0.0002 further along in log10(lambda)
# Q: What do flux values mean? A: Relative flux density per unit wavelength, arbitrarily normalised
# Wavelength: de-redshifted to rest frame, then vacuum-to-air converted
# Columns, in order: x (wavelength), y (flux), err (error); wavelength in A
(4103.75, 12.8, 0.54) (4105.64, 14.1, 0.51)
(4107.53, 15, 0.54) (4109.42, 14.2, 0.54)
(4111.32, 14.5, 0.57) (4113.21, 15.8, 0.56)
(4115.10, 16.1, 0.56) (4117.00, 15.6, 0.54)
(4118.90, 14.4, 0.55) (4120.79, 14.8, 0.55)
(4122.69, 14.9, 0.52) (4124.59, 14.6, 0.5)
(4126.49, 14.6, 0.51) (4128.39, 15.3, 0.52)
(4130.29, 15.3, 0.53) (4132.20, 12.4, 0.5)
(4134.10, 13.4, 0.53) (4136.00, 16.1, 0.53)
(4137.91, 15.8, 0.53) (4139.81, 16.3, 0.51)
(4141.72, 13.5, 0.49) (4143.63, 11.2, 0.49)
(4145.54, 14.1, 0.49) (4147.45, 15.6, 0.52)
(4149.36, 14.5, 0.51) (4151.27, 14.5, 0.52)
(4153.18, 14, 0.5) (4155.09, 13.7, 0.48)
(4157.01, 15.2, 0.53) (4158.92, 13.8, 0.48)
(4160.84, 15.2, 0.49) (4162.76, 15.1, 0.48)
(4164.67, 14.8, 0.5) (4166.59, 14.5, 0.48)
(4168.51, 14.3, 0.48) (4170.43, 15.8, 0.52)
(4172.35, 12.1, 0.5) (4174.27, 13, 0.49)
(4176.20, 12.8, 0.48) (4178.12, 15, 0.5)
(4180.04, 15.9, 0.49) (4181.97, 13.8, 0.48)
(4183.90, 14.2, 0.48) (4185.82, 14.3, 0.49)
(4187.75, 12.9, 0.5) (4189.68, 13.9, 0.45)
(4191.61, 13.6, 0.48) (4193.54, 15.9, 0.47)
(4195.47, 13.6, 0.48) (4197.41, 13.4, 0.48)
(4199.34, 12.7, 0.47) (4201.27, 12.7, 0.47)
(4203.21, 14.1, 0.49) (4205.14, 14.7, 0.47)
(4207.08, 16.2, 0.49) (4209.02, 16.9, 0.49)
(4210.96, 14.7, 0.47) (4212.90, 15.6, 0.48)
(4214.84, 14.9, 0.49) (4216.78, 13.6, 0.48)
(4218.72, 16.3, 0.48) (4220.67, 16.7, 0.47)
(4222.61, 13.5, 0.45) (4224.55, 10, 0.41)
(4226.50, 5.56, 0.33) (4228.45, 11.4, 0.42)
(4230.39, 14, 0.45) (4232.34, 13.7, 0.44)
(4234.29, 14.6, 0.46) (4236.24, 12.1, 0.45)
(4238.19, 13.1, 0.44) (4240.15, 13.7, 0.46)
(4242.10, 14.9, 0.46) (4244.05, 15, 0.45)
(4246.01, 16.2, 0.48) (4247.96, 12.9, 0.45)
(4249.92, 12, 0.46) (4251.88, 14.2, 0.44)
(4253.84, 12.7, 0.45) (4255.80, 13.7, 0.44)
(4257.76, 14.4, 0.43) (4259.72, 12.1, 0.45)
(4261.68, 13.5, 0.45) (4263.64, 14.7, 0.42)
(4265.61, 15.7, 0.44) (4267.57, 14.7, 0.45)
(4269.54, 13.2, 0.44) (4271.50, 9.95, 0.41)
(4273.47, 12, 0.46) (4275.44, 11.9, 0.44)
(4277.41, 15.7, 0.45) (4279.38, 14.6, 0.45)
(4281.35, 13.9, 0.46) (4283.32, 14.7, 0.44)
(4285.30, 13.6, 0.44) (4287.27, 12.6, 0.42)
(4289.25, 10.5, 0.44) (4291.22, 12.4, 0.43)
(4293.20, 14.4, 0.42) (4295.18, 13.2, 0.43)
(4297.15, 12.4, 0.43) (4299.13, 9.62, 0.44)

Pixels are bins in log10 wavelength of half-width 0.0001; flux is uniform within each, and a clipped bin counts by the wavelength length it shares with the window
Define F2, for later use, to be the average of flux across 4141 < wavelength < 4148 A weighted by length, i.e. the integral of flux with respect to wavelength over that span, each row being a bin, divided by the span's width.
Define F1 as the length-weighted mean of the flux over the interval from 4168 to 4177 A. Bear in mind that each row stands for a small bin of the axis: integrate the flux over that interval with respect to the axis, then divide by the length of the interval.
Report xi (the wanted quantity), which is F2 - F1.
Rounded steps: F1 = 13.6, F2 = 13.5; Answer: -0.1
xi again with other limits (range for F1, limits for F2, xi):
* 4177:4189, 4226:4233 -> -2.9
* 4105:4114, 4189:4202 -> -1.0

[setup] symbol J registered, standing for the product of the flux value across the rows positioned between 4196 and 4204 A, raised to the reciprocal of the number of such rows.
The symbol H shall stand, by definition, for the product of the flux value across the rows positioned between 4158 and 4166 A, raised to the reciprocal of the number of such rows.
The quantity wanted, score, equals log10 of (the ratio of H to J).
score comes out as 0.05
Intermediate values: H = 14.7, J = 13.2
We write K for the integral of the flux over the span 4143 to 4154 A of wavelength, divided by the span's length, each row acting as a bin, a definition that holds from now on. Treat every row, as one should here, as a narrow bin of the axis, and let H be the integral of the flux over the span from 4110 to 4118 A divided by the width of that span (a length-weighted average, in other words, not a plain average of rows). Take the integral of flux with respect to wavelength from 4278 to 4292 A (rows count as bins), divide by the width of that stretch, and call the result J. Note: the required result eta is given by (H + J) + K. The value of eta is 42.8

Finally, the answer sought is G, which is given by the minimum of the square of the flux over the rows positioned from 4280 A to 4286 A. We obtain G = 185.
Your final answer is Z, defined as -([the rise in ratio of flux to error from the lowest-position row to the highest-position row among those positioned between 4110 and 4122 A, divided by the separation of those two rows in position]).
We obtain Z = -0.2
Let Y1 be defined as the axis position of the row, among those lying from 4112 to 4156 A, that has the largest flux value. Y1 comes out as 4139.81 A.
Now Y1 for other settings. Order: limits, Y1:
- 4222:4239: 4234.29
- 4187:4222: 4209.02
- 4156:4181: 4180.04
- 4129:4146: 4139.81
